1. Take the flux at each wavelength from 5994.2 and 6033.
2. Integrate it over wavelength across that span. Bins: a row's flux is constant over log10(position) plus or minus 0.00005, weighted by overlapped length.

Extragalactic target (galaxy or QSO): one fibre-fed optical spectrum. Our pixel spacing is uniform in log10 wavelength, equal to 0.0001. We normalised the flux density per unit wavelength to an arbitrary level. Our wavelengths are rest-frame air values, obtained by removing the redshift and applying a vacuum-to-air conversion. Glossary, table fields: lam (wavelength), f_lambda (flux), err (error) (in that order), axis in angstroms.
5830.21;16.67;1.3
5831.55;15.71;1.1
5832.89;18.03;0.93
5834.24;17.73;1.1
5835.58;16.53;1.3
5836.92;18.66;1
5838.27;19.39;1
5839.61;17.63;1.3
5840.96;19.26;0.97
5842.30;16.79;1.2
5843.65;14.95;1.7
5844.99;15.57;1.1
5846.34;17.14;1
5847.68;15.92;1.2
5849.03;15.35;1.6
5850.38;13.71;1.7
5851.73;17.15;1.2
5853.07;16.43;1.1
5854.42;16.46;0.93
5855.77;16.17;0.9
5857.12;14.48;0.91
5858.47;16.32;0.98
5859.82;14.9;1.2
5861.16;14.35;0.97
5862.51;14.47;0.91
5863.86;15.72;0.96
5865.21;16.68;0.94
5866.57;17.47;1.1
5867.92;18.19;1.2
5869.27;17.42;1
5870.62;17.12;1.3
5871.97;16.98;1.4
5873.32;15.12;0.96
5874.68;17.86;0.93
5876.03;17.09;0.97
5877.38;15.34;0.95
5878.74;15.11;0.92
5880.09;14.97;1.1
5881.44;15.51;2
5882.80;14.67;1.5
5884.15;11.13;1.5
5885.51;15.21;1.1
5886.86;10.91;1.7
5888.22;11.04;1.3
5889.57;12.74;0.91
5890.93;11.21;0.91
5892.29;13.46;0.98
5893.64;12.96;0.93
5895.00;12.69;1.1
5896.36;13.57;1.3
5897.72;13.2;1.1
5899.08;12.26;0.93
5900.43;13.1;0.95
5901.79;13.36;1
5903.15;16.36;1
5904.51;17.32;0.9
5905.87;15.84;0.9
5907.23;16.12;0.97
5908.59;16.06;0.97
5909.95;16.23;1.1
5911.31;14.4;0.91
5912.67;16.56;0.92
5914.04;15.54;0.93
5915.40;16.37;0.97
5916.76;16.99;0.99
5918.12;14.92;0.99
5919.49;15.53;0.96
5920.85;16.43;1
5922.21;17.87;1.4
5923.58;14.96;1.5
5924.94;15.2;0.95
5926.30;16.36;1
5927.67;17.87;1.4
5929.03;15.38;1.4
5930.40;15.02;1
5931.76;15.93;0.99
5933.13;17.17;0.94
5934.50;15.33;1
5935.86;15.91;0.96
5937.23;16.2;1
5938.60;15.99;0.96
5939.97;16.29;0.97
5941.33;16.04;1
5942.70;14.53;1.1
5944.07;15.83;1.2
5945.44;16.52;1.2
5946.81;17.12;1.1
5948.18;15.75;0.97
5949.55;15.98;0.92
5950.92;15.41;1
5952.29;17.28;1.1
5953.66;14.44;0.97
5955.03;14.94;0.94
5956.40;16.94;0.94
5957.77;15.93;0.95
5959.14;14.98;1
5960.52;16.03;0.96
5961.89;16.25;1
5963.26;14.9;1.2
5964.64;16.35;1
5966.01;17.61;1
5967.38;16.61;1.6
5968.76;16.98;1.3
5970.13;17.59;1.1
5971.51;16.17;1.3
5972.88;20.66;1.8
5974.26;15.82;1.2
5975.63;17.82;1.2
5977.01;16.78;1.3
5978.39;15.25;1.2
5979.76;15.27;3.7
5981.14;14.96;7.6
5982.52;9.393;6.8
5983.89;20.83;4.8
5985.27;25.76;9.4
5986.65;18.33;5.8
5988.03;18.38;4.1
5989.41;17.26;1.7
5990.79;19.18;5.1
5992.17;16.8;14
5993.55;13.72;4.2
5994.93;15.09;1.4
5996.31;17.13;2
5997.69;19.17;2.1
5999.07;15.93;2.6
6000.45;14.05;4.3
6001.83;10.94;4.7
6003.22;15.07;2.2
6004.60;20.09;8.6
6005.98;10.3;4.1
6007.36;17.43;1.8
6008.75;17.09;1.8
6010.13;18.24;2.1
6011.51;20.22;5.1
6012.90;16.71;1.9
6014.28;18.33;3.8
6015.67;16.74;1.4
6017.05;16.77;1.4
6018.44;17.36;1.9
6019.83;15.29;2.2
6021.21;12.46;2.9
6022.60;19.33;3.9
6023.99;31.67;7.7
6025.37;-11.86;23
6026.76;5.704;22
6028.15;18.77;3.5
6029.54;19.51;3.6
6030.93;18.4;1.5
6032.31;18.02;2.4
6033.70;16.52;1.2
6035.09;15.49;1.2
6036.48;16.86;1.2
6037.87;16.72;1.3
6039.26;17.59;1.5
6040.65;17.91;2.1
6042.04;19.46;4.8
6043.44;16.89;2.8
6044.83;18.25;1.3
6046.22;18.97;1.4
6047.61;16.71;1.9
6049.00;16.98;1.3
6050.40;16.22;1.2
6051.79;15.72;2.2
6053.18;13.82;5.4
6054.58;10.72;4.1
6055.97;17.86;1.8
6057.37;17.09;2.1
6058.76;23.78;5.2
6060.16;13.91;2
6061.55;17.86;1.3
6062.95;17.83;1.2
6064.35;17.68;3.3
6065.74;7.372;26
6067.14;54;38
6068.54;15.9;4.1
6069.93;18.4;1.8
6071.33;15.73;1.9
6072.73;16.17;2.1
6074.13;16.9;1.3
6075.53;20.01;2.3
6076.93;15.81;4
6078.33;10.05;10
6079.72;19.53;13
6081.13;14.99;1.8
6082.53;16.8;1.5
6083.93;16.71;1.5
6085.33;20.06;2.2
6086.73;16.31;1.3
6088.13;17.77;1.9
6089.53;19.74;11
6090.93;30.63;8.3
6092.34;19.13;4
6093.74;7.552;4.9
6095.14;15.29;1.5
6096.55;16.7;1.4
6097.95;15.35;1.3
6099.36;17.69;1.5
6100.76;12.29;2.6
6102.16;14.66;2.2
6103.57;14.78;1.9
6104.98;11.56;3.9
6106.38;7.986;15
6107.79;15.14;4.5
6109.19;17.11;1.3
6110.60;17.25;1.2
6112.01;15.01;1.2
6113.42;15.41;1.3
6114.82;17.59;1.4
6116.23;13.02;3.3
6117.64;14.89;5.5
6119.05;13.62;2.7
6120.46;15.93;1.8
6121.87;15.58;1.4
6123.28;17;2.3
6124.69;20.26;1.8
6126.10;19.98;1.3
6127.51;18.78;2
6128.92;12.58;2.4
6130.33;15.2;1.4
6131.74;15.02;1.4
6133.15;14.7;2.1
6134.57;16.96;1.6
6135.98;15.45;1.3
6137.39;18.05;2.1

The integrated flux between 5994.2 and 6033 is 615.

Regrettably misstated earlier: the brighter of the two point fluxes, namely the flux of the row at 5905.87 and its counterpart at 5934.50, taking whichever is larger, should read 15.8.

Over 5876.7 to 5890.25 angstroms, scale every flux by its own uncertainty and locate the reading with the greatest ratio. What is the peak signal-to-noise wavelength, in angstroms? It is 5878.74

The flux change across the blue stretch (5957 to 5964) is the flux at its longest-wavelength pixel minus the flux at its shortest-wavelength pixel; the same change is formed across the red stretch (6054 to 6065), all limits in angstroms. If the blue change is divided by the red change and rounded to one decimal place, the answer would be -0.1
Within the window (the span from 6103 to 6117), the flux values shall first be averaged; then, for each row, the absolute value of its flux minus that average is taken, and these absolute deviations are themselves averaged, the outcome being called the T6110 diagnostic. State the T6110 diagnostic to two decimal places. 2.18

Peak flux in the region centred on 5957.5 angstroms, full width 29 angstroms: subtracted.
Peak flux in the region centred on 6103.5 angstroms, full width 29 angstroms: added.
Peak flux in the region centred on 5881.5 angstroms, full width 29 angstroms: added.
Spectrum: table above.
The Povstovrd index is 31.2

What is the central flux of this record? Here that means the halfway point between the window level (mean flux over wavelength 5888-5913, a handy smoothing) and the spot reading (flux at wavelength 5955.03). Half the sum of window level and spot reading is 14.5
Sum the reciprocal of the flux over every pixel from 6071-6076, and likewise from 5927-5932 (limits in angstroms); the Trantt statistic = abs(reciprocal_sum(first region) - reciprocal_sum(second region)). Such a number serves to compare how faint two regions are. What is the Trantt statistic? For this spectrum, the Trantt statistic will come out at 0.016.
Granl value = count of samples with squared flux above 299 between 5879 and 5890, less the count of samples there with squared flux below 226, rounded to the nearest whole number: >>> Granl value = -6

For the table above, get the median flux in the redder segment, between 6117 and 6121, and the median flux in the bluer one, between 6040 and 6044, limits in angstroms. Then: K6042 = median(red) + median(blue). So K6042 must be 32.8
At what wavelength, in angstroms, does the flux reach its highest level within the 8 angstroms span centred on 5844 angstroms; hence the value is 5840.96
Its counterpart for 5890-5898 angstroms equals 5896.36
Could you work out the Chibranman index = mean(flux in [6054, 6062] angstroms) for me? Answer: 16.9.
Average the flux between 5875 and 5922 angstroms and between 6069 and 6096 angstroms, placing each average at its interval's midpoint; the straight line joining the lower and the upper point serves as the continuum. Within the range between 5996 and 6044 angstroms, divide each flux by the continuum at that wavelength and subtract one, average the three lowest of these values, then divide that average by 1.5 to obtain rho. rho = -0.61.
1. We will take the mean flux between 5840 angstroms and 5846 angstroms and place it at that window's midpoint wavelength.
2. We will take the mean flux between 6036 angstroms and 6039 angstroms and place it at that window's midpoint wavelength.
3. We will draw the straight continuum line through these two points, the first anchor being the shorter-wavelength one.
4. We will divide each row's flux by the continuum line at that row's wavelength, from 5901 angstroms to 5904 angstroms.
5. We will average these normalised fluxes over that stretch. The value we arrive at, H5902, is 0.89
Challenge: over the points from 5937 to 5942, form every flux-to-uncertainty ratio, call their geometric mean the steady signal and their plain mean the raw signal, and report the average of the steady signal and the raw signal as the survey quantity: 16.4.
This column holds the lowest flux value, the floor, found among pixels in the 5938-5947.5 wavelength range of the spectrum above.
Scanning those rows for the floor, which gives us 14.53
